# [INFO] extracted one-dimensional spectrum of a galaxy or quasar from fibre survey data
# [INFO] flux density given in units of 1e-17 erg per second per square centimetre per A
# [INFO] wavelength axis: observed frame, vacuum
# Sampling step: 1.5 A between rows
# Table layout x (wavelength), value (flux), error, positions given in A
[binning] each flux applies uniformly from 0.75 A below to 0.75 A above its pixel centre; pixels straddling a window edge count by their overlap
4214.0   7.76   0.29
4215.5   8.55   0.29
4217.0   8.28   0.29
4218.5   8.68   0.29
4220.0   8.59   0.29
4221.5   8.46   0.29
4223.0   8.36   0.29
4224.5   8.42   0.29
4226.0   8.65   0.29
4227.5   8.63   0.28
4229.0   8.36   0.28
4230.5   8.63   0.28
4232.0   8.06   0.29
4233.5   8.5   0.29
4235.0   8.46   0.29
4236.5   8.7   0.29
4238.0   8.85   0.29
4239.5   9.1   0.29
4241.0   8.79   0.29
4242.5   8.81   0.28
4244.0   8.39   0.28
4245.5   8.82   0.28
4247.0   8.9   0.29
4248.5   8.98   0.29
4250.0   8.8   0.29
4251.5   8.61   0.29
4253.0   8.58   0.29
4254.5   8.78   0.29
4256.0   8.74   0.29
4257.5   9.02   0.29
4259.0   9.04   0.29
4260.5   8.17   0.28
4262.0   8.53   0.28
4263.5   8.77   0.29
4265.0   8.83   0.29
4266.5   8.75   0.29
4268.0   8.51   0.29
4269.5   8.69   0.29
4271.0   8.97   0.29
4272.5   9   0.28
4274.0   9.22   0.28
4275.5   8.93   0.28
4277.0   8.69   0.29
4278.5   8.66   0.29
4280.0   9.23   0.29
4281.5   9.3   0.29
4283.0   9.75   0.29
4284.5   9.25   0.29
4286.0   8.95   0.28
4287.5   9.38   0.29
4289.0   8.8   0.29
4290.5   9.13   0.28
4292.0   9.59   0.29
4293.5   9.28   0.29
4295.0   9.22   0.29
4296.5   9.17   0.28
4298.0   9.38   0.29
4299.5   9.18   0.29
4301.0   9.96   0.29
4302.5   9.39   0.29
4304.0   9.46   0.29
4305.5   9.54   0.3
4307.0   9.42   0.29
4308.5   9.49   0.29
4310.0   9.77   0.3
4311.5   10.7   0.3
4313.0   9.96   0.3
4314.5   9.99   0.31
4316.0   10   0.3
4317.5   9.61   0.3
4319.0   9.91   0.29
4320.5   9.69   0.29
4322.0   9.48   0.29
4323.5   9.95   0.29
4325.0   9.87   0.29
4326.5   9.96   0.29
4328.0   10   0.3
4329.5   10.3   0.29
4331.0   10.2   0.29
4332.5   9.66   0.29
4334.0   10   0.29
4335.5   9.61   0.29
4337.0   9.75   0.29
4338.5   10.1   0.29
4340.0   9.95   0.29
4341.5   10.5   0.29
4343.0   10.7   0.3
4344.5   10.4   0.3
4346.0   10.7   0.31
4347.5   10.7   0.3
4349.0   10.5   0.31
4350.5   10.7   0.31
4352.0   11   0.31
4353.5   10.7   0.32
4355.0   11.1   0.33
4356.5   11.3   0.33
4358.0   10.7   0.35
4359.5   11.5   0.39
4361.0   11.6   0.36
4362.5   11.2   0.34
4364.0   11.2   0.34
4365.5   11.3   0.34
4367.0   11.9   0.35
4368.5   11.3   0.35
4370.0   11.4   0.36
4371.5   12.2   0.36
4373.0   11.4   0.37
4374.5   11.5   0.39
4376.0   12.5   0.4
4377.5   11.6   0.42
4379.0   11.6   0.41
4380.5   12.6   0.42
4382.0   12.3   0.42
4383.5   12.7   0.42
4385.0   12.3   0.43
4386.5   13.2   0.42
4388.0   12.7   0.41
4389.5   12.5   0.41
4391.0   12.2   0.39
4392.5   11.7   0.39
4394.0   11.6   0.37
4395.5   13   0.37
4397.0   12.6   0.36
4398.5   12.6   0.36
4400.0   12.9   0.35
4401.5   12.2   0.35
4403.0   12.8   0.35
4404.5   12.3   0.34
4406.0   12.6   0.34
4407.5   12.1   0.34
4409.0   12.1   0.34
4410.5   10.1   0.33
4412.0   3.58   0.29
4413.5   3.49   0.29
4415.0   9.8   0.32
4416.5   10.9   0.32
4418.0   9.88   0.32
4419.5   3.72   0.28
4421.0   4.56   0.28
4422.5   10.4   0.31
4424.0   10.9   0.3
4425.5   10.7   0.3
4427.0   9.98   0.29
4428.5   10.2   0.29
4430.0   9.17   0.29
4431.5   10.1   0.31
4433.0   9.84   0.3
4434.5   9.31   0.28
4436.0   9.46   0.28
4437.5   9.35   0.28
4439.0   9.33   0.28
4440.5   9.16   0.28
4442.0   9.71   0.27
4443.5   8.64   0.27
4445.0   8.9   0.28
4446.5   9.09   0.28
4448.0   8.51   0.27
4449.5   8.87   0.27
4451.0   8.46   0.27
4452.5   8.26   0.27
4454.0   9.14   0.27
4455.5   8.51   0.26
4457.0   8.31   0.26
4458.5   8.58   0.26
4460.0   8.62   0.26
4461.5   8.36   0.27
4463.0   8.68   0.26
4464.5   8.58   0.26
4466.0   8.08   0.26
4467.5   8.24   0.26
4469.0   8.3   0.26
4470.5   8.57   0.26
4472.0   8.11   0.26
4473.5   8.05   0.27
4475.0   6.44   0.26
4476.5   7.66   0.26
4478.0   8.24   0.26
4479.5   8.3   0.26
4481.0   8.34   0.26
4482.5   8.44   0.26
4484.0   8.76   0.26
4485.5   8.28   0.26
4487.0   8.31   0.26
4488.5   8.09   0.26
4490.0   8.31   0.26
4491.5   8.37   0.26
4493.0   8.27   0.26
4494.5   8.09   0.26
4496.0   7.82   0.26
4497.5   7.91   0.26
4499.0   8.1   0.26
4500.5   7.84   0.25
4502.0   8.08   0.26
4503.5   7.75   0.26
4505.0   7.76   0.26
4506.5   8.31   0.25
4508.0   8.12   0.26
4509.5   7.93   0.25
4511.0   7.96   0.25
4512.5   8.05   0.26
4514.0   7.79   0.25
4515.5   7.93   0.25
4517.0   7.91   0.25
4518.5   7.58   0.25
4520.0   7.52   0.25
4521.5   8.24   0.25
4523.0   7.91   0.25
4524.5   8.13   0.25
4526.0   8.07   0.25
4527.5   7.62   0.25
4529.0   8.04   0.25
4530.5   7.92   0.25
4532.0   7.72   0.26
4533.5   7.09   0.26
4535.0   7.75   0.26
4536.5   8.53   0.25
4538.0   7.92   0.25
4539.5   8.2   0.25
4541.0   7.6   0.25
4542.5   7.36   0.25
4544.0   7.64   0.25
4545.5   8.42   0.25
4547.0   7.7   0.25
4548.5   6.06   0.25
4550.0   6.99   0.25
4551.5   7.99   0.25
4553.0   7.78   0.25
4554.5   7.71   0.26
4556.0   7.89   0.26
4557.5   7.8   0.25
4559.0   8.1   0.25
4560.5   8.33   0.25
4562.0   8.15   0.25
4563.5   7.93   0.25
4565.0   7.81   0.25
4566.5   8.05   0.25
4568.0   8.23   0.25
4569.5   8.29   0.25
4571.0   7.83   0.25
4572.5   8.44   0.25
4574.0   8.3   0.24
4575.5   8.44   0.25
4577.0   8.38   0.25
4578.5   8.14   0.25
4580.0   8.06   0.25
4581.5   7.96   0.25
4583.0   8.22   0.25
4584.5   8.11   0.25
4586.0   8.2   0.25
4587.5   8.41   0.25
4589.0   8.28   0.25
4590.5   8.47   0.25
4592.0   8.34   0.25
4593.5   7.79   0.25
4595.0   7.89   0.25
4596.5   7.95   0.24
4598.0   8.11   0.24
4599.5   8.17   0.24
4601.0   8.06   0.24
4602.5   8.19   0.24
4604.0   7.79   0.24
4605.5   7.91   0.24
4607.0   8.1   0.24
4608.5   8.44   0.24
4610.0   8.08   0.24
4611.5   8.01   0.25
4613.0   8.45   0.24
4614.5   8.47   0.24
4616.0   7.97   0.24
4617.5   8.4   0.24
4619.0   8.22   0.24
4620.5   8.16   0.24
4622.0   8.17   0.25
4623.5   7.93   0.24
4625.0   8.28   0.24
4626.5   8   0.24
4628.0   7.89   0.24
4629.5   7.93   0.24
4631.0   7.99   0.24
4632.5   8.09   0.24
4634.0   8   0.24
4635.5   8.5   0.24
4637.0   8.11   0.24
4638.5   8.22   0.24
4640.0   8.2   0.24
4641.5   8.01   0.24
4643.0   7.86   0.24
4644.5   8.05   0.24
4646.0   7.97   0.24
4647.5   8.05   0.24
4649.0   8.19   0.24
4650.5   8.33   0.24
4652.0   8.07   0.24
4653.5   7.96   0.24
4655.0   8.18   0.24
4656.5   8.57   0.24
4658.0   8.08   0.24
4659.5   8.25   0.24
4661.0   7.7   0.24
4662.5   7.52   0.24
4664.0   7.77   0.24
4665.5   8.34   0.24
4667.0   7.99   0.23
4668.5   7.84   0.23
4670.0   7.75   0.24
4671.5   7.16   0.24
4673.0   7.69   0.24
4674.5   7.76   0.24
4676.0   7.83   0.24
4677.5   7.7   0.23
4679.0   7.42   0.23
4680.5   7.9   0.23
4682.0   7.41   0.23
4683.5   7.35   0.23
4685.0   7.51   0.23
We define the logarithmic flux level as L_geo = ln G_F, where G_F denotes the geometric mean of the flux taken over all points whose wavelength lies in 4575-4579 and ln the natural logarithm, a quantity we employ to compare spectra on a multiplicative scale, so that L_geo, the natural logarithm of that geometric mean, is 2.12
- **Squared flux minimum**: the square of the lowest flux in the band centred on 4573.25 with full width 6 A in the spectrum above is 61.3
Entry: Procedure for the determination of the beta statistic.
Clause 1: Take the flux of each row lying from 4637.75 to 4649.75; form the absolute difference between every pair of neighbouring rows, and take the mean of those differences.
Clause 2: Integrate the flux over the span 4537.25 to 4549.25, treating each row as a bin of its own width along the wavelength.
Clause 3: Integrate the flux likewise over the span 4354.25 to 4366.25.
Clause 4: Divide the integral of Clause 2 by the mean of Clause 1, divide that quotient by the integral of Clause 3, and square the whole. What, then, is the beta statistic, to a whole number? 31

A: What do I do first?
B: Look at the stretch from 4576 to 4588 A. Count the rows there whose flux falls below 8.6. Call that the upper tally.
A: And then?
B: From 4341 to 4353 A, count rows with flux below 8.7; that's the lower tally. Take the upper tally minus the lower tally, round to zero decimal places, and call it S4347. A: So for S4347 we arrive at 8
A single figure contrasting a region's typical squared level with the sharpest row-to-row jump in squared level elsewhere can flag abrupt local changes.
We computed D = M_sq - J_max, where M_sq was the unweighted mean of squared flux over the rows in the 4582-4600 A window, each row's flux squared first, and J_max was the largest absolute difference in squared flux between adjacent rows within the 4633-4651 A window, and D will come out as 58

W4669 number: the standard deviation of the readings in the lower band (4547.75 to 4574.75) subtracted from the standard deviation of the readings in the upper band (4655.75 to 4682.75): -0.21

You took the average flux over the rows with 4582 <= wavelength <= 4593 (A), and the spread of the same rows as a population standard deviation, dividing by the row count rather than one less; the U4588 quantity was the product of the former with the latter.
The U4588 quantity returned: 1.0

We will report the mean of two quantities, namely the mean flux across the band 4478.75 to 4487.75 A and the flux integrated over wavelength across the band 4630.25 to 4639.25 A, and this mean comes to 40.9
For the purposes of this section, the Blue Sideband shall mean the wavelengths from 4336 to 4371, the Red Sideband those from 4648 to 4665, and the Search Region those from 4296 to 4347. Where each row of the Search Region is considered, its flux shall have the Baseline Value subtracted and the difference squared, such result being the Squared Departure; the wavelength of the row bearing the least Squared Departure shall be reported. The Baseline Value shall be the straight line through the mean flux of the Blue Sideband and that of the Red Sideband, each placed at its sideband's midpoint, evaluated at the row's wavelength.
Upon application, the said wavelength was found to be 4346.0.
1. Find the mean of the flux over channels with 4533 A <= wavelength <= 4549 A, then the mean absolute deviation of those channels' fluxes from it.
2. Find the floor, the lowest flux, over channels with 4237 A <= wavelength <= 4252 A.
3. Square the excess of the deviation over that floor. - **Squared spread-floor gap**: 63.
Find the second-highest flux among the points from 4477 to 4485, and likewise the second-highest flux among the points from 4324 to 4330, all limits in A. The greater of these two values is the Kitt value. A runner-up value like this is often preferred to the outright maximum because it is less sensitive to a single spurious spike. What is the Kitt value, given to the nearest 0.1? 10.0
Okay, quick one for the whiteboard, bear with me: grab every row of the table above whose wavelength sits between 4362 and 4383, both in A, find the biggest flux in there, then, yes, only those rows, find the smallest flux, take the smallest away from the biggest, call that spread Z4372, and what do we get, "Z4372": 1.4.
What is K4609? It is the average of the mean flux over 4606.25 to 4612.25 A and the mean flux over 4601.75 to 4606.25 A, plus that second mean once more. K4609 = 16.0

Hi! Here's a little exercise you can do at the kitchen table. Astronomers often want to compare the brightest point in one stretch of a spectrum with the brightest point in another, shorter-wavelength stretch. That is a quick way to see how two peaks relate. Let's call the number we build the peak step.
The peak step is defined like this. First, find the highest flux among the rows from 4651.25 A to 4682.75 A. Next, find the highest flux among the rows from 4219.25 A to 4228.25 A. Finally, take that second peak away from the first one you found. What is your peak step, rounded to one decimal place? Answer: -0.1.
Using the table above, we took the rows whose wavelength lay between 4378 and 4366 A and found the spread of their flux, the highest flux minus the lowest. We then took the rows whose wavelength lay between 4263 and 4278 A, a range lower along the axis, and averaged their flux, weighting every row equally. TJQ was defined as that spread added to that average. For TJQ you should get 10.0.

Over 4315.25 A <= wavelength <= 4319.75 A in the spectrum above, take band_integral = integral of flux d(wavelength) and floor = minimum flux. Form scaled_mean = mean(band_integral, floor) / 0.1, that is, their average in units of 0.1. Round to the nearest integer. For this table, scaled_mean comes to 269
